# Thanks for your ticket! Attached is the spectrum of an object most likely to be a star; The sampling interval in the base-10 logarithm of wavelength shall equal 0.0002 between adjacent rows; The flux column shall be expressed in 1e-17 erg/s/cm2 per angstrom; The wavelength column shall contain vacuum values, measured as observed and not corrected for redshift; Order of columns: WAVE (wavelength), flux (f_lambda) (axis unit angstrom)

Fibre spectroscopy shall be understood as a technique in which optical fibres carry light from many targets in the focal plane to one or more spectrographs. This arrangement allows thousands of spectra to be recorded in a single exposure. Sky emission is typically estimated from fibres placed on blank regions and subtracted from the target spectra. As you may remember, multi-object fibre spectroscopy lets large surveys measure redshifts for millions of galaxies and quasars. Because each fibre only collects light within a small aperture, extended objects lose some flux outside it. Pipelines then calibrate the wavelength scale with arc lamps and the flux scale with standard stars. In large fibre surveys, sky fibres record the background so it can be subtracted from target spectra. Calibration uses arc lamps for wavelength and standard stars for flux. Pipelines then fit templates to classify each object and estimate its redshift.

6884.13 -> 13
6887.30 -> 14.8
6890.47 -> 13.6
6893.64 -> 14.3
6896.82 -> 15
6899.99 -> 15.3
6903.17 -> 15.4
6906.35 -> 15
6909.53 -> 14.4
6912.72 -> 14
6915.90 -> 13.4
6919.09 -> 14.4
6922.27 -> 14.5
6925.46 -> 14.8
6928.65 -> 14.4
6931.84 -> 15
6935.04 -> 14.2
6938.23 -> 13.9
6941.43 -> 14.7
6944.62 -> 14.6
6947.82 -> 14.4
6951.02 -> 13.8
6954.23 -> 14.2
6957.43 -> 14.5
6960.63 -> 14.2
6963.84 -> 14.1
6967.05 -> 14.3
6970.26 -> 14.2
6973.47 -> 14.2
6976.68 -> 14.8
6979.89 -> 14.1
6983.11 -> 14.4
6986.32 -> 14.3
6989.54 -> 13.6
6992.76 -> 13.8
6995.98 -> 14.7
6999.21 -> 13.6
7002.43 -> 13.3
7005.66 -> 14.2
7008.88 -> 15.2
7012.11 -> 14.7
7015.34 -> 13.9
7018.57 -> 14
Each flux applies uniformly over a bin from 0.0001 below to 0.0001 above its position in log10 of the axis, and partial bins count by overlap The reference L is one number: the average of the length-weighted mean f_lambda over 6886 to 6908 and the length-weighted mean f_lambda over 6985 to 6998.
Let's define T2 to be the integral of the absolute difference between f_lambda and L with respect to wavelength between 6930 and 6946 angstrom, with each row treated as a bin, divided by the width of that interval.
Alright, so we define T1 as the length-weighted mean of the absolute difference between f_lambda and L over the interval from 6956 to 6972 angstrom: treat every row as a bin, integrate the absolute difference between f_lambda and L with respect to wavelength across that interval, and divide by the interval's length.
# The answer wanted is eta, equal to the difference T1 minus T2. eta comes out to -0.16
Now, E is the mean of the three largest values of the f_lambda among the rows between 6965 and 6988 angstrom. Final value 14.5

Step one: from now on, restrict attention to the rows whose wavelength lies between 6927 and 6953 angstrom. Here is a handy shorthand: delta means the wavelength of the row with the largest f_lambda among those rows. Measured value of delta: 6931.84 angstrom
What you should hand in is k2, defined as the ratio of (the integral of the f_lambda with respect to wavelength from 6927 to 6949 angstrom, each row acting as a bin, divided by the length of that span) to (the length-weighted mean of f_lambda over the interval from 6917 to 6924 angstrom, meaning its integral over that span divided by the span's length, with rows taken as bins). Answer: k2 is 1.005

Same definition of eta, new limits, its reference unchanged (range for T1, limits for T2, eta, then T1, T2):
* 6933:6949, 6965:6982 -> 0.01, 0.26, 0.25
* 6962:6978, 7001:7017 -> -0.33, 0.25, 0.58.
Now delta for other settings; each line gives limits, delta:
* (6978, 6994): 6983.11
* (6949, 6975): 6957.43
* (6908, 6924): 6922.27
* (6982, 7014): 7008.88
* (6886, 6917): 6903.17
